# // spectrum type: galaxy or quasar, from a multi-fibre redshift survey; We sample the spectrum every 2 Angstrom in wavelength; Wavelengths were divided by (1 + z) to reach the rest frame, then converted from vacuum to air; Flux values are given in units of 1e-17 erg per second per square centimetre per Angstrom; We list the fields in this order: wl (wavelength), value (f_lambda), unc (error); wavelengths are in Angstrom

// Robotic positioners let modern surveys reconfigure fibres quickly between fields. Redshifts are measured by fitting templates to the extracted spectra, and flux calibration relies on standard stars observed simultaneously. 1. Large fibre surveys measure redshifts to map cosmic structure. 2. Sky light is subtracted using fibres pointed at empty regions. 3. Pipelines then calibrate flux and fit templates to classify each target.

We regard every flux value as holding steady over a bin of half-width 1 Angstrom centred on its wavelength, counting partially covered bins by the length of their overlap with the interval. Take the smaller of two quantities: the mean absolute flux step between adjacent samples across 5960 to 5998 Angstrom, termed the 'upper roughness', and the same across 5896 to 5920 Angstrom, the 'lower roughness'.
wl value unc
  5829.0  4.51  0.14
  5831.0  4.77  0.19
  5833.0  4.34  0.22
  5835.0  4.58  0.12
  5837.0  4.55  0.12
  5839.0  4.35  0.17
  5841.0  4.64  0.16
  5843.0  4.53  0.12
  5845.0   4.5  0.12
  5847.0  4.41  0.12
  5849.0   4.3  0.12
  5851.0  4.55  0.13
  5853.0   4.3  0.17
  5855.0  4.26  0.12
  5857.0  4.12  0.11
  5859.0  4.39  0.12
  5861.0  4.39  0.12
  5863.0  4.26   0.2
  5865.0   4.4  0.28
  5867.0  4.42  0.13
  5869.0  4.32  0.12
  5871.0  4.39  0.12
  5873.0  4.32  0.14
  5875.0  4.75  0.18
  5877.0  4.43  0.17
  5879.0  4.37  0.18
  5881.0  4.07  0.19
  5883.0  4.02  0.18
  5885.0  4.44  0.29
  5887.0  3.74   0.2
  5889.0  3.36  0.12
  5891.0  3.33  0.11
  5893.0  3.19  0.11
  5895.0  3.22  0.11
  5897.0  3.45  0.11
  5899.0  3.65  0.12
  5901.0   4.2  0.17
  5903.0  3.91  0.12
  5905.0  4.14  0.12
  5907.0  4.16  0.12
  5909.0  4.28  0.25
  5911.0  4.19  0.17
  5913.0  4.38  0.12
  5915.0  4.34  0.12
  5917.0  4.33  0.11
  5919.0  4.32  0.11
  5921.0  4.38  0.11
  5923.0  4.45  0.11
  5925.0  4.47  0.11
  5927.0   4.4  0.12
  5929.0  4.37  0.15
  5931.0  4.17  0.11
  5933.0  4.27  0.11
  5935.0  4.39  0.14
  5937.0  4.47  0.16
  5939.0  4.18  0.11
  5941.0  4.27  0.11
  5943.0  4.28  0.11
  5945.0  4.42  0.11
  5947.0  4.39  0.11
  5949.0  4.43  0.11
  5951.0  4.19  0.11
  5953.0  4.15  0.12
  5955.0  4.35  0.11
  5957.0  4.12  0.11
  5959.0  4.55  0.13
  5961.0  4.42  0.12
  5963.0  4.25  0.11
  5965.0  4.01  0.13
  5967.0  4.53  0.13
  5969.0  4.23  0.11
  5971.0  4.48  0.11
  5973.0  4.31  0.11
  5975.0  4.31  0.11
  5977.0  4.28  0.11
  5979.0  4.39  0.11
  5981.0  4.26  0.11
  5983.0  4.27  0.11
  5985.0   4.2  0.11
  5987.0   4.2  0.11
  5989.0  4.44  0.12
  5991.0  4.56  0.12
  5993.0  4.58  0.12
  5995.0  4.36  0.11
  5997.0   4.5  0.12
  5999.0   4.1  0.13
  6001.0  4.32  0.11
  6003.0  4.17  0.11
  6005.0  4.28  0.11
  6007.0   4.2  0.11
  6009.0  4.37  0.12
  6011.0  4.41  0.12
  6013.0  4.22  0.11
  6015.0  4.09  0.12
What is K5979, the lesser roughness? 0.15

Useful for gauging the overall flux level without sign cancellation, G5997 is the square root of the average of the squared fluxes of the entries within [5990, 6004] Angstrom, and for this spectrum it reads 4.37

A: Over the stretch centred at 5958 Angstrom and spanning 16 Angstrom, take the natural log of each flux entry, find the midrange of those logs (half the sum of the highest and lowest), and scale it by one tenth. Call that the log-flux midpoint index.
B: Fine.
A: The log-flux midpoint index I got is 0.145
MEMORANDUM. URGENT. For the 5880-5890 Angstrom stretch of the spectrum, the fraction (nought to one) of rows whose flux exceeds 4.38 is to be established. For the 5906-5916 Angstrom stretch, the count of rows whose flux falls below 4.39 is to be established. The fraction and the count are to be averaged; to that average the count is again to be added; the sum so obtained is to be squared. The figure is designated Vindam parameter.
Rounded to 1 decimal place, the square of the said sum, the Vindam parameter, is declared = 57.8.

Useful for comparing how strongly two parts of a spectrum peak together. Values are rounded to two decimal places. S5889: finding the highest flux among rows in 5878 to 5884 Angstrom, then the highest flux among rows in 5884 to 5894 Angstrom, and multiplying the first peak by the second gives 19.40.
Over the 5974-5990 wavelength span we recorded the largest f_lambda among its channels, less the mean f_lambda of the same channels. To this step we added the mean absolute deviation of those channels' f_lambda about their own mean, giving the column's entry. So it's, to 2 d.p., 0.21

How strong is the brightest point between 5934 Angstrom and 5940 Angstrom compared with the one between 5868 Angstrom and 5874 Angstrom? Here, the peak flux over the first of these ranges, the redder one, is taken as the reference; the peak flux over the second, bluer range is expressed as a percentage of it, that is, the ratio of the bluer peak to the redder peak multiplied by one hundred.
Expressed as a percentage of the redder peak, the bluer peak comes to 98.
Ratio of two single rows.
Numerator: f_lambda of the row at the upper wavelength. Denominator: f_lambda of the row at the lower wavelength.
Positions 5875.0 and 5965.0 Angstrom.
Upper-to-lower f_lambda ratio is 0.84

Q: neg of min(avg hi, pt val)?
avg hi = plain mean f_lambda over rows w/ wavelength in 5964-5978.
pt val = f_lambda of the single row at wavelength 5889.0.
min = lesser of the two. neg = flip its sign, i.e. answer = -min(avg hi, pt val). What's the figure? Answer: -3.36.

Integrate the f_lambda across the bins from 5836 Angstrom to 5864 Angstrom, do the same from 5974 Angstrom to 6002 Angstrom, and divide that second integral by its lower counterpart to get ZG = 0.99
